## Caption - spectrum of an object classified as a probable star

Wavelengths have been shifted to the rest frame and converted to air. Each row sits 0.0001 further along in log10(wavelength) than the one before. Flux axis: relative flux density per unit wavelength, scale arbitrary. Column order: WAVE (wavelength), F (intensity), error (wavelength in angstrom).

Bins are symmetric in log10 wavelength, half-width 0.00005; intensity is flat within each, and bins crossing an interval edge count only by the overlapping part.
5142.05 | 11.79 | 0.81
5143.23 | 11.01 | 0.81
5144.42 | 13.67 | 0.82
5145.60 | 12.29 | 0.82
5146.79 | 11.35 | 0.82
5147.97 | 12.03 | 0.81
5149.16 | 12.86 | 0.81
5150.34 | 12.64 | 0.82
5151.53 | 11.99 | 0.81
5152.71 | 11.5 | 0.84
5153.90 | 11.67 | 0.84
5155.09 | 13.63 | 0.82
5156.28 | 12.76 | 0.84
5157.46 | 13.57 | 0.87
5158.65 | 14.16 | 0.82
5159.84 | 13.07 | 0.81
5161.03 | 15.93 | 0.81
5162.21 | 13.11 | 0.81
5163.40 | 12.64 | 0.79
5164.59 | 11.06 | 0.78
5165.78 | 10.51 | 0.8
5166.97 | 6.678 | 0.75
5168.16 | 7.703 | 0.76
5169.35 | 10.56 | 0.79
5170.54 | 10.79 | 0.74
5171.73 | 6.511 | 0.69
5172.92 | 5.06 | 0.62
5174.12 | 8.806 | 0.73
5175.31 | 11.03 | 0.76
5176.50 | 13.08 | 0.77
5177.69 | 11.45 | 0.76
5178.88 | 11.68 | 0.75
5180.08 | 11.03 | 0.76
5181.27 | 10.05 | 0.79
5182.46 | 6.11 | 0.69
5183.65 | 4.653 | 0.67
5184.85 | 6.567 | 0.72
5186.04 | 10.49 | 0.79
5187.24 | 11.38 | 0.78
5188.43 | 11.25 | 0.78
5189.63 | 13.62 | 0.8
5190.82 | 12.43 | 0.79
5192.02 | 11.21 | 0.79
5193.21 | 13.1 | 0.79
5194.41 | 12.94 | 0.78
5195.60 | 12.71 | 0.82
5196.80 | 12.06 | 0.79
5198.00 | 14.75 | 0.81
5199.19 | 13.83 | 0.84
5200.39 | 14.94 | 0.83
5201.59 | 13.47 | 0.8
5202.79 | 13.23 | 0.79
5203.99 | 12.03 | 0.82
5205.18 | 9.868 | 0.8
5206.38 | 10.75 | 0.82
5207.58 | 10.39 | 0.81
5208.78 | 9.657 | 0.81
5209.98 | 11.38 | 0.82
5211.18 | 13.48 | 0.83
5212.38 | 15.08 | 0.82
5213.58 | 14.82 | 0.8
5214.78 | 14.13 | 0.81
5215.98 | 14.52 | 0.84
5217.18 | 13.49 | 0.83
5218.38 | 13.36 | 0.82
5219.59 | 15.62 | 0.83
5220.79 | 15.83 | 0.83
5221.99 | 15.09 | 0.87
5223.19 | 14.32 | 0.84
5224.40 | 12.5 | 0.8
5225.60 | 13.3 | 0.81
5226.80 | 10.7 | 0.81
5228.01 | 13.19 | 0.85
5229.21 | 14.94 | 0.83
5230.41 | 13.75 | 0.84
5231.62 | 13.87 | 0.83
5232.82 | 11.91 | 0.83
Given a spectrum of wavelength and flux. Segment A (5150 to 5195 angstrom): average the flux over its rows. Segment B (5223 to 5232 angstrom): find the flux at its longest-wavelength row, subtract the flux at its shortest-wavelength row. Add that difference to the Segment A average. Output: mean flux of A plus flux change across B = 10.5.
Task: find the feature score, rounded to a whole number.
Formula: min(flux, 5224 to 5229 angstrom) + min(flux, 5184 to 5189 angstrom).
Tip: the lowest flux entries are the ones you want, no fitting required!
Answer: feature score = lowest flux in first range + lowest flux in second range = 17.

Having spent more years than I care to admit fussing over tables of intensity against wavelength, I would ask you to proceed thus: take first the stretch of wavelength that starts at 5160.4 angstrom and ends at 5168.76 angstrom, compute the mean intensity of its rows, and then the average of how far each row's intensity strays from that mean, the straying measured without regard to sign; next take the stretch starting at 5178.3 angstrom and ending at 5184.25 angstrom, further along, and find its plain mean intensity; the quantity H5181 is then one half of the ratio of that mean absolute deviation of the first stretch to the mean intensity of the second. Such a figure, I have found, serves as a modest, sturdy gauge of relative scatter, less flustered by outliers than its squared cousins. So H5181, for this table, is 0.14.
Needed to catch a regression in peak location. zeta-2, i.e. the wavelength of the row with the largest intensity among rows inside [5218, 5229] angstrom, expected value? 5220.79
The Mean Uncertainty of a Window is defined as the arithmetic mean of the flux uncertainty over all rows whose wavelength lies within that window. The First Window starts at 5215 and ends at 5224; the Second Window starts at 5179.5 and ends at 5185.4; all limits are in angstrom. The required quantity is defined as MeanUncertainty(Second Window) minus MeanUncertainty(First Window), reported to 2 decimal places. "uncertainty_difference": -0.11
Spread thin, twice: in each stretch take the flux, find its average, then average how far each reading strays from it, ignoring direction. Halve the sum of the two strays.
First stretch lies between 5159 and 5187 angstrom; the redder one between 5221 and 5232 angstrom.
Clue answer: 1.68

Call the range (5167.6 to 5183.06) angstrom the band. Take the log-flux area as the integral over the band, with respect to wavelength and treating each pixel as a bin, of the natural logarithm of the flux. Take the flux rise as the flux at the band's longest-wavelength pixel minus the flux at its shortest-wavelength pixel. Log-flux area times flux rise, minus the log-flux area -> -89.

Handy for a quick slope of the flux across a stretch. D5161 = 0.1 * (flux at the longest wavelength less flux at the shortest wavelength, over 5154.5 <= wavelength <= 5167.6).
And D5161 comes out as -0.70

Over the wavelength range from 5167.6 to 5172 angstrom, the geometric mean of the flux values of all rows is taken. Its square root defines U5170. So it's 2.95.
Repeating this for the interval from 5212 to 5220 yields 3.80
